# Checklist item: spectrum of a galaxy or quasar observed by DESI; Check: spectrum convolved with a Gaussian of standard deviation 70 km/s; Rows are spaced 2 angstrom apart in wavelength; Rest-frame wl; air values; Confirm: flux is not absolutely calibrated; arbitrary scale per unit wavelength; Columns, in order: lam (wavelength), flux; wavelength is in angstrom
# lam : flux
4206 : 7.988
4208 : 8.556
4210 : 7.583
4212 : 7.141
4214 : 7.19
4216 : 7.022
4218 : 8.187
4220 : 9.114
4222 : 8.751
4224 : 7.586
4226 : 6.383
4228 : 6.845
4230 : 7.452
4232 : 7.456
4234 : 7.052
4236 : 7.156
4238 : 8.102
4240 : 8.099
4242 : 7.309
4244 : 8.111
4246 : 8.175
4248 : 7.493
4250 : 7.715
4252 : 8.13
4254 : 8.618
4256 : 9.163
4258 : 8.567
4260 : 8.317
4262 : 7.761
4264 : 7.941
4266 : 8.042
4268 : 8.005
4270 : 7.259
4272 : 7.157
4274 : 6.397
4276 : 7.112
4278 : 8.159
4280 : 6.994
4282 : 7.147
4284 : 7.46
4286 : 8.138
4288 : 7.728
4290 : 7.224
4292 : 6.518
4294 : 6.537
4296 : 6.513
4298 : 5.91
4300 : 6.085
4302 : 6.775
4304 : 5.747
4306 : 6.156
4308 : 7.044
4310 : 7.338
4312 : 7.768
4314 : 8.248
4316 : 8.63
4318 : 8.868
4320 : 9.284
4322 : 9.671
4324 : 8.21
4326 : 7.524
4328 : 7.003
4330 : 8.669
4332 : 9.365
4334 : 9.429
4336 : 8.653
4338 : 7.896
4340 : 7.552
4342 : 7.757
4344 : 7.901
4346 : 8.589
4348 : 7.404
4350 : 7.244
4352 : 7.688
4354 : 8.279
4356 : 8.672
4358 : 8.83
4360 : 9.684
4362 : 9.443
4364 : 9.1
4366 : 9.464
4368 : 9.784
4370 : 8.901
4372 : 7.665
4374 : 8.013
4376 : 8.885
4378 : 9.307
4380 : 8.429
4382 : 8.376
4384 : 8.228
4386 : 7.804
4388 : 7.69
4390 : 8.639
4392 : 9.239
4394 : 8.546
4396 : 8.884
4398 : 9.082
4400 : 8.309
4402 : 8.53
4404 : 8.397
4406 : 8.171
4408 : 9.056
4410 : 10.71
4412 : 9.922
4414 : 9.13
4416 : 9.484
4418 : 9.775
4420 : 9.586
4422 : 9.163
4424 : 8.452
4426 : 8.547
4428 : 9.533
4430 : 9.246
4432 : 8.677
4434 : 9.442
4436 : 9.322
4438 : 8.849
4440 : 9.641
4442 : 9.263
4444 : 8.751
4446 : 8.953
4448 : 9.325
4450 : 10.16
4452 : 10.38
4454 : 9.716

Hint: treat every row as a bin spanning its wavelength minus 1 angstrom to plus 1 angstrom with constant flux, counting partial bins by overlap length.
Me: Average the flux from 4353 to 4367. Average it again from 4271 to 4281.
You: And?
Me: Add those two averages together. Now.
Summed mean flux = 16.2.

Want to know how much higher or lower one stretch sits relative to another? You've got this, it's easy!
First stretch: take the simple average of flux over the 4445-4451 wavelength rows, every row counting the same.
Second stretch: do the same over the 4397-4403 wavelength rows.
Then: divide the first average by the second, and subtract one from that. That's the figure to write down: 0.10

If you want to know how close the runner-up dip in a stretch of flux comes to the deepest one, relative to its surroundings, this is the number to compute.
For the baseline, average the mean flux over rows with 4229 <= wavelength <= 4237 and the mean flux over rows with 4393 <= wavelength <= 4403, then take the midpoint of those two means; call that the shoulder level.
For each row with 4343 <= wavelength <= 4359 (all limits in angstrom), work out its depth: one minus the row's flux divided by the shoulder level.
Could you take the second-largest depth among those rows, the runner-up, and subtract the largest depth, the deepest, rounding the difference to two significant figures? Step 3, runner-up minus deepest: -0.020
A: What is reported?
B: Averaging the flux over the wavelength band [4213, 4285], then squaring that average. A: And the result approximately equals 59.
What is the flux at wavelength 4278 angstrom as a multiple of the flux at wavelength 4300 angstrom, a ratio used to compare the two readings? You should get 1.3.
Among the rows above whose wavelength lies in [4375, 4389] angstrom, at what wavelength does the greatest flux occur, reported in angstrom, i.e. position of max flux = 4378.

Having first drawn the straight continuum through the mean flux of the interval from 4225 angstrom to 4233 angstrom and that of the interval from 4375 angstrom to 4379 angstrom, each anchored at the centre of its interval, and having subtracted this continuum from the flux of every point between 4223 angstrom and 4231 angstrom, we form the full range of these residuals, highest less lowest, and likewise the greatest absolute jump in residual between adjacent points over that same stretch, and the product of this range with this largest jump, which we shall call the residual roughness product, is 1.5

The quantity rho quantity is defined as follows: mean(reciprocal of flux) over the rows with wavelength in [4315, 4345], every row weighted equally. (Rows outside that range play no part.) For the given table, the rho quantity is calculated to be 0.120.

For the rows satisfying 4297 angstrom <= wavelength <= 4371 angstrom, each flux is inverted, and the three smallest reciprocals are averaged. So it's 0.103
